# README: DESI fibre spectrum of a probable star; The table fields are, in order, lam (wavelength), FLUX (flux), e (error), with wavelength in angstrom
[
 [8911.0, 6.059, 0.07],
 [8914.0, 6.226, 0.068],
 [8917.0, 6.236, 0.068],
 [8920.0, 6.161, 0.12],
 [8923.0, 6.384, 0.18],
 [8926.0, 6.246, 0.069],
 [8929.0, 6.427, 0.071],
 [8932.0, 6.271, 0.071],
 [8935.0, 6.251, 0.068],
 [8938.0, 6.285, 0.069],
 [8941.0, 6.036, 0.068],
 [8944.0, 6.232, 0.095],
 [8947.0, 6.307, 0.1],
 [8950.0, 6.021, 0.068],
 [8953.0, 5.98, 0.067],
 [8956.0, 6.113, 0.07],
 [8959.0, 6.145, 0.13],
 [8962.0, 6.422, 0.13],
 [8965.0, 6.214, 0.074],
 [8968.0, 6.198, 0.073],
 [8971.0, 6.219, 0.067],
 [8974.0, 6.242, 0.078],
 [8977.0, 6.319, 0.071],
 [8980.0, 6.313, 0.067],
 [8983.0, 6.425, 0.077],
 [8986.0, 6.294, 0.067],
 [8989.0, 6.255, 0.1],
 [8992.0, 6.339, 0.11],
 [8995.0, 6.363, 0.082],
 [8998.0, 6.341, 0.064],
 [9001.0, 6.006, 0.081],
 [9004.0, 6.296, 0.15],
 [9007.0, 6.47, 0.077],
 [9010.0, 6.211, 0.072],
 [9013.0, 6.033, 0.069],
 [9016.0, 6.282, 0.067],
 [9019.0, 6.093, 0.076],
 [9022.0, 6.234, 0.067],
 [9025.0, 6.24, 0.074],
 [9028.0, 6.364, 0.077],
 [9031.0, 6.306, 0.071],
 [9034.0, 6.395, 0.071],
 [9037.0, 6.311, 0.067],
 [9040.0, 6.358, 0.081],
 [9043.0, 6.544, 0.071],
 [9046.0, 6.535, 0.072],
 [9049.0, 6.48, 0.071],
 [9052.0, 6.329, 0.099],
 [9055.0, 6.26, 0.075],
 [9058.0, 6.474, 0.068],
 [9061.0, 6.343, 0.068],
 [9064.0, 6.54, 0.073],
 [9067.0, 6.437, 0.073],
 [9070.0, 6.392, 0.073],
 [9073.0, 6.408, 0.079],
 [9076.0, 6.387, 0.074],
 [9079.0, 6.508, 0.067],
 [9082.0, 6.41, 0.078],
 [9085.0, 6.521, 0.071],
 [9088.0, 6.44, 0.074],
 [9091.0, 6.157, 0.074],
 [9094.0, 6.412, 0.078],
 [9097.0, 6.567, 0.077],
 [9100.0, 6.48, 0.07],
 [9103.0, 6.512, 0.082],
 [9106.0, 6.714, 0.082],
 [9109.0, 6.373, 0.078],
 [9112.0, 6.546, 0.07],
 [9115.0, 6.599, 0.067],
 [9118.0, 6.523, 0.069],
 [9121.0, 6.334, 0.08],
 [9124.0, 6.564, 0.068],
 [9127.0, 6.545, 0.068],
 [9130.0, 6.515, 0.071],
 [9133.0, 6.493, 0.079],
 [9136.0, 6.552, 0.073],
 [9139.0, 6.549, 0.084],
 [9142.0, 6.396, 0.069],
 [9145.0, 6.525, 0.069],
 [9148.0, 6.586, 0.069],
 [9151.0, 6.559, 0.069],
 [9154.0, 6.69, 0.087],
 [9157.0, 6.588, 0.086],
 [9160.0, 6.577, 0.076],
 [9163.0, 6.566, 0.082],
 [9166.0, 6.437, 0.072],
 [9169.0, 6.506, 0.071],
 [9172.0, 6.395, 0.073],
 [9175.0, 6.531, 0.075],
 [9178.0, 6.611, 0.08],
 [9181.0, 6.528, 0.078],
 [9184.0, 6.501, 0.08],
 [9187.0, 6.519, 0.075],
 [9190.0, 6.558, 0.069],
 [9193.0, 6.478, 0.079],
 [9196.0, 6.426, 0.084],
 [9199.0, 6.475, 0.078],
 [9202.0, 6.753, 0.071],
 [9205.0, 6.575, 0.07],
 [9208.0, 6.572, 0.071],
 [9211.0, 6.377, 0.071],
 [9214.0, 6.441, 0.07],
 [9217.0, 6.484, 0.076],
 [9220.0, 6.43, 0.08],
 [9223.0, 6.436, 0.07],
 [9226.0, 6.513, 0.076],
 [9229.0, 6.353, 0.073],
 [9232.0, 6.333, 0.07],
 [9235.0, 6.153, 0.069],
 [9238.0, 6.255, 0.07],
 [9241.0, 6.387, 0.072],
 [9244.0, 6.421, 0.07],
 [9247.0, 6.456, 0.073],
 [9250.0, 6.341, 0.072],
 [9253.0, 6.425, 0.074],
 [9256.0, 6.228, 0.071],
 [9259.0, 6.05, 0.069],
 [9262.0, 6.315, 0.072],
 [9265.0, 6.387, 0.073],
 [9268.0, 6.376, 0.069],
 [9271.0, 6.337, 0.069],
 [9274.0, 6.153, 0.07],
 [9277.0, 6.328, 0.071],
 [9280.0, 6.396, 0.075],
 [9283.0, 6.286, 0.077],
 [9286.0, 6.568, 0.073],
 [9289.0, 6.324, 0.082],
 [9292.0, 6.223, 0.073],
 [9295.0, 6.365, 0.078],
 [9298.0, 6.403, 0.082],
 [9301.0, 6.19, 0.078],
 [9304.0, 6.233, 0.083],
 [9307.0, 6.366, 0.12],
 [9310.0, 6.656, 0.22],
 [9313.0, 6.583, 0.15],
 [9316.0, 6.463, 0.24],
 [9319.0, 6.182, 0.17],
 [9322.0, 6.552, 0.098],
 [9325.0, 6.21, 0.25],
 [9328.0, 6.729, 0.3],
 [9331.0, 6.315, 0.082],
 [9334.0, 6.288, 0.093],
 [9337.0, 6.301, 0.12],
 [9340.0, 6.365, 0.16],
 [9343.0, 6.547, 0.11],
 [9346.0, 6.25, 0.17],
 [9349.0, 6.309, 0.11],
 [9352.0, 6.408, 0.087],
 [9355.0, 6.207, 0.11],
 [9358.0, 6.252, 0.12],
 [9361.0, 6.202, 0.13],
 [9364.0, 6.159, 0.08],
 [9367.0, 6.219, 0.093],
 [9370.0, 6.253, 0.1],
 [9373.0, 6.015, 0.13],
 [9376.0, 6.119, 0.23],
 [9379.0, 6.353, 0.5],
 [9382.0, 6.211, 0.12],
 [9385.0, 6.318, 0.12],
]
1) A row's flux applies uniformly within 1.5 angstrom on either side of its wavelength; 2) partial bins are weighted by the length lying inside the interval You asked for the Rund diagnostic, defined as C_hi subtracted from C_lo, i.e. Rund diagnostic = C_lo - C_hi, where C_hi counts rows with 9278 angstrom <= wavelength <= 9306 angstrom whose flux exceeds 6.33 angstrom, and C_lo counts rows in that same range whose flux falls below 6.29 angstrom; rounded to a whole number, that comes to 0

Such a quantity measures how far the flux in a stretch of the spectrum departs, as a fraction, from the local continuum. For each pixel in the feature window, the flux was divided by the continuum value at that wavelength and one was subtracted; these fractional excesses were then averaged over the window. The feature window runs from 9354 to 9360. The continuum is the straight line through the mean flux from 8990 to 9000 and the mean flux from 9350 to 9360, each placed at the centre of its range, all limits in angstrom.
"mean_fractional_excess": -0.009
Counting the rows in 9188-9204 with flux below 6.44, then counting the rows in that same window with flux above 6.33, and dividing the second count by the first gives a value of 5.0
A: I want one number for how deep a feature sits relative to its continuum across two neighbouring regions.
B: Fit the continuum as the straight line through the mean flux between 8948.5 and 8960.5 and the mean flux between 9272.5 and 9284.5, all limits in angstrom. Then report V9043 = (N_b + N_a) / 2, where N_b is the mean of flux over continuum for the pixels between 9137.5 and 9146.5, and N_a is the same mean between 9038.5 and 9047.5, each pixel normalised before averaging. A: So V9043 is 1.05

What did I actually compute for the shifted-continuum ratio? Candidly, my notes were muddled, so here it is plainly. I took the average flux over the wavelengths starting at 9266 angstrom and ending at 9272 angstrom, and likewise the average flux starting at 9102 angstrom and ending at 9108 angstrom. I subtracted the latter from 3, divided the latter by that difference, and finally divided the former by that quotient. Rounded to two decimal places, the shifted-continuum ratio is -3.47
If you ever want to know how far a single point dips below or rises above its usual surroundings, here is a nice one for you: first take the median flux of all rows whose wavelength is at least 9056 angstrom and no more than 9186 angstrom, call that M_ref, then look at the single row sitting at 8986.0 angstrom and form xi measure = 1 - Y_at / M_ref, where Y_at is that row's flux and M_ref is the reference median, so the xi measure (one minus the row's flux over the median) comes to 0.034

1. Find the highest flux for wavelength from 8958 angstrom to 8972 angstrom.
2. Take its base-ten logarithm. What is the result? 0.808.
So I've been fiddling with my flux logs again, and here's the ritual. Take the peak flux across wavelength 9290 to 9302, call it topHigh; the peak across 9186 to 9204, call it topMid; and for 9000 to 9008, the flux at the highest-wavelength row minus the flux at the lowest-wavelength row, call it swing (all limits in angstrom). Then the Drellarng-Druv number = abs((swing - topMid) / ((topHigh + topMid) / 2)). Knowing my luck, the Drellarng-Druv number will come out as 0.96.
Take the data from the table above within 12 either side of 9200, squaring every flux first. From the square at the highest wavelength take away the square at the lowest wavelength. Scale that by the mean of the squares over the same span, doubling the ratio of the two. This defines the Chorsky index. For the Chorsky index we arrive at -0.11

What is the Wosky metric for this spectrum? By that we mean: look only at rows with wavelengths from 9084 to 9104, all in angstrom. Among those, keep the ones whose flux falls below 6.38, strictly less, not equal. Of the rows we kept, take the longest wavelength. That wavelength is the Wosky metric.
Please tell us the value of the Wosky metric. 9091.0 angstrom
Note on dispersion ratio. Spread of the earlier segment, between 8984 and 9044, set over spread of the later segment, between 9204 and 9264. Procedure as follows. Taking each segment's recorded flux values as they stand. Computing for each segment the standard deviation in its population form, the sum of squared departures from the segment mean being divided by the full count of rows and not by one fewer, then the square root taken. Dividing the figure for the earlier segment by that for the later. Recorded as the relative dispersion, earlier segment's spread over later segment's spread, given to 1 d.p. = 1.0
